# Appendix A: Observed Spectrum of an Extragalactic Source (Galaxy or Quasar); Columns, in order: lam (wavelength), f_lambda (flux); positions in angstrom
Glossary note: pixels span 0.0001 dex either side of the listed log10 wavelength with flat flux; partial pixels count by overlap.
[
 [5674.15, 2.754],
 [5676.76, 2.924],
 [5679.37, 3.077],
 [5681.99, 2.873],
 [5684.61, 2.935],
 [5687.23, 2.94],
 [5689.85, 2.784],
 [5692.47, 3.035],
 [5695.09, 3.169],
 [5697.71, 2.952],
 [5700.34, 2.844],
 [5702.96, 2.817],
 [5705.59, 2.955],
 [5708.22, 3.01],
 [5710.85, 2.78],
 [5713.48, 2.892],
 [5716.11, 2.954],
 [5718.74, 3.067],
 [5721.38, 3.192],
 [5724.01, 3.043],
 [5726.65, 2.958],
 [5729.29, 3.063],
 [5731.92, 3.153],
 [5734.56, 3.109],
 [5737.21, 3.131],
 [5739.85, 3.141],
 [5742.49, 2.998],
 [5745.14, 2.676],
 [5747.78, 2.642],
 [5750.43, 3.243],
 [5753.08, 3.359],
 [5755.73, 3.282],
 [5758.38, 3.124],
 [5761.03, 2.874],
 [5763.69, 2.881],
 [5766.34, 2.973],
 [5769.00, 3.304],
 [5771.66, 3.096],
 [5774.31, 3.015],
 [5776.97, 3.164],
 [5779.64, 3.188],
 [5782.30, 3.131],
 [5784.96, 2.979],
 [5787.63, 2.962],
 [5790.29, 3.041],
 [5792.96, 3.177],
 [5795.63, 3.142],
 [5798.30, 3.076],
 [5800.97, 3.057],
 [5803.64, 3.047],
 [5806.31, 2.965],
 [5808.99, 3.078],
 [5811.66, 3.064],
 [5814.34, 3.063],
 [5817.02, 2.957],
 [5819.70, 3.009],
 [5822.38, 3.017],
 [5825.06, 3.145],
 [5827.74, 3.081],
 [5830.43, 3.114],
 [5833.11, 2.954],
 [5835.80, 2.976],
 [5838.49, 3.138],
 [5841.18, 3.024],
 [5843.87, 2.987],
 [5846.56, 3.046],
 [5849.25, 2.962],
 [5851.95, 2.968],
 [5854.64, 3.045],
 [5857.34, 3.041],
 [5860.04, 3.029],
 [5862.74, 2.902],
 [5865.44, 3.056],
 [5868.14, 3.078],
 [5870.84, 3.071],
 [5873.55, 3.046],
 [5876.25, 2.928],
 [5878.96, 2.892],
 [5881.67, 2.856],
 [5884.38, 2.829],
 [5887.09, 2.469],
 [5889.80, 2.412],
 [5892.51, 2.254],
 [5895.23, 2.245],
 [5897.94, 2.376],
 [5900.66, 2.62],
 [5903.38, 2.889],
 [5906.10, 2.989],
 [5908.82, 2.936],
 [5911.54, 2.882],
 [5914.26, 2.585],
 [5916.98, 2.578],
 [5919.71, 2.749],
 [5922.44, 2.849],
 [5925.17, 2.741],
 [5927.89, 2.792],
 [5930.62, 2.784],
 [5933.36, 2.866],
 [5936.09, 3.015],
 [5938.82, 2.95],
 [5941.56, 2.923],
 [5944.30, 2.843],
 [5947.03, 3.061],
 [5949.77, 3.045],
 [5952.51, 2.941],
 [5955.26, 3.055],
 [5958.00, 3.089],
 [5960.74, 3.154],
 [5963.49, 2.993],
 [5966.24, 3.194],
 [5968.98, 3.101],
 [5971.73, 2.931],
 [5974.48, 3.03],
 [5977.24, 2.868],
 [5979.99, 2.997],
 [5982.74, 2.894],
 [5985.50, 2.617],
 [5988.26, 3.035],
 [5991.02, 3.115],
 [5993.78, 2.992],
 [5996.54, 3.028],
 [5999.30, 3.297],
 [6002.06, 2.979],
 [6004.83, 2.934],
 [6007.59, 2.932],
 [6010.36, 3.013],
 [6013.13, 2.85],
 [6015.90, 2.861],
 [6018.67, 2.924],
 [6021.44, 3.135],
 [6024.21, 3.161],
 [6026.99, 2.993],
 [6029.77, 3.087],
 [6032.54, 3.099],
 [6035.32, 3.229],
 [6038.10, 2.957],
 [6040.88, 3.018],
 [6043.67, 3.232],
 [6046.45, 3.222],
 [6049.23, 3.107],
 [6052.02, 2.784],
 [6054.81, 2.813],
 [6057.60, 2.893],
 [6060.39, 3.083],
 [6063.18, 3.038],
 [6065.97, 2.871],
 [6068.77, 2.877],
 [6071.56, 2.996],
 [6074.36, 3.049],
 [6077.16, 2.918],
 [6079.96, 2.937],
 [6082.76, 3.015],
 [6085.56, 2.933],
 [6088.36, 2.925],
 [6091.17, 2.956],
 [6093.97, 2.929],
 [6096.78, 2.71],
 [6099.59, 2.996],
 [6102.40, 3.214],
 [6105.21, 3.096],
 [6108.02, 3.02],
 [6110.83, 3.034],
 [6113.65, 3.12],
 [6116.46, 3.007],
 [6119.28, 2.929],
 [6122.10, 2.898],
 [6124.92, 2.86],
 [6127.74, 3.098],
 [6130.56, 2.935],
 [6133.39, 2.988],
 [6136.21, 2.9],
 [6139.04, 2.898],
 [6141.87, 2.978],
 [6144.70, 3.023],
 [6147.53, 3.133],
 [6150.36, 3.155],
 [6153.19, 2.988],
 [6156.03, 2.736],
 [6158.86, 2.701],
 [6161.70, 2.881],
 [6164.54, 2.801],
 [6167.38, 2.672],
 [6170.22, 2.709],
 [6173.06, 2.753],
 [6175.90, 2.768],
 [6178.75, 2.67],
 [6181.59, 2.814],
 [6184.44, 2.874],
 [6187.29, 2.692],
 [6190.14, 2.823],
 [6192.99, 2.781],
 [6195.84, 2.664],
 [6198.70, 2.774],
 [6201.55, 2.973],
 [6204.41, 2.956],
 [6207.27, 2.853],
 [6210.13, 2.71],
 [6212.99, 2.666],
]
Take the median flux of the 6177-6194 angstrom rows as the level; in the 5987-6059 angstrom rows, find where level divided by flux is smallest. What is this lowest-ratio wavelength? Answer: 5999.30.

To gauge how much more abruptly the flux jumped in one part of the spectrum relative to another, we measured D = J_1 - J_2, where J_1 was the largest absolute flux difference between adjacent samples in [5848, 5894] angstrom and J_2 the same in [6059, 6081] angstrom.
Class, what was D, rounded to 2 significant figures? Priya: 0.19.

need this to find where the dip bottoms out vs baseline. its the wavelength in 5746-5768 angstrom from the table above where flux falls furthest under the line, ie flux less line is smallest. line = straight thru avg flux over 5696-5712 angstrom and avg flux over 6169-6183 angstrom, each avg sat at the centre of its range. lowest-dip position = 5747.78 angstrom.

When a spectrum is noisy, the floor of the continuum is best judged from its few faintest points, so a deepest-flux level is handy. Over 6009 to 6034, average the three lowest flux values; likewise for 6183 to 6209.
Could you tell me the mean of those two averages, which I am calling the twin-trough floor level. 2.79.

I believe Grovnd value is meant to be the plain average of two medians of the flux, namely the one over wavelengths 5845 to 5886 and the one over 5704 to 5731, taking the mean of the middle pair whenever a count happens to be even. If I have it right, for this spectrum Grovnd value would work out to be 3.01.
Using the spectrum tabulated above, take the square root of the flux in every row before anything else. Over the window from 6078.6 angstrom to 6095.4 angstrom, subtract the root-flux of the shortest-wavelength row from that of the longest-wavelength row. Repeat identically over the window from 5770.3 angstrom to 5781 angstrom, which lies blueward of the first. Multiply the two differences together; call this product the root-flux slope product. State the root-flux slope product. 0.000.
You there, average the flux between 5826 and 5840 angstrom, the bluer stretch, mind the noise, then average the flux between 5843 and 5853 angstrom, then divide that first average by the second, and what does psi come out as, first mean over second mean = 1.02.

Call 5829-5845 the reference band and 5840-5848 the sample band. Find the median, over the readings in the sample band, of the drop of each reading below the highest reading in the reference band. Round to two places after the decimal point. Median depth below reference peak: 0.11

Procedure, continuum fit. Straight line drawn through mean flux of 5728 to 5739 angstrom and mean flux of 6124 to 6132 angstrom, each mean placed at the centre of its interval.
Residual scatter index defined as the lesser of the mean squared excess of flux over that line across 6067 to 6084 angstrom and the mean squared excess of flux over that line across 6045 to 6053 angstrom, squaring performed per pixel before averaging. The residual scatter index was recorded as 0.004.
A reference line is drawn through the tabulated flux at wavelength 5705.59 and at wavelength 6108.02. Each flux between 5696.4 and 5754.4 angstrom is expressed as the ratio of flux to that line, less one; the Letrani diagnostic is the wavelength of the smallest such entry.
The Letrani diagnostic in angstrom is 5747.78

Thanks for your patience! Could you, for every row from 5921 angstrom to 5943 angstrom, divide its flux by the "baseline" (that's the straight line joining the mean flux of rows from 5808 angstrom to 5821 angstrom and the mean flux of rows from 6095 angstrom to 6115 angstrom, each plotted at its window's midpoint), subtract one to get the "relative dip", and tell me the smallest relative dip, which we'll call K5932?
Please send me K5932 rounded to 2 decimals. -0.10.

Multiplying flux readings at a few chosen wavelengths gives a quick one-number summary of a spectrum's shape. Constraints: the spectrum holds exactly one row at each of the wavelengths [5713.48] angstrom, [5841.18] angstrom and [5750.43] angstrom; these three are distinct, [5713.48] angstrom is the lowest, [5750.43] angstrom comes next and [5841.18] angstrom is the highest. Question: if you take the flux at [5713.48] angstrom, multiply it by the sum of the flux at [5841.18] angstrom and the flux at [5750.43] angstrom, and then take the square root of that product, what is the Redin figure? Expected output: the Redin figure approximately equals 4.26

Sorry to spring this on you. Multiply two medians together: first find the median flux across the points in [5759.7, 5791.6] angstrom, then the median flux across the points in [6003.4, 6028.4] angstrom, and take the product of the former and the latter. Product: 8.9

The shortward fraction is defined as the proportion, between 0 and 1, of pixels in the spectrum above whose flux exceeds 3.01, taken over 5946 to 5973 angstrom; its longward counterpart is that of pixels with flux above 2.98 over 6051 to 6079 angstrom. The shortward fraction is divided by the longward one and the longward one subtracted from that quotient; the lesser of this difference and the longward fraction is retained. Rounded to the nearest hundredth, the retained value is 0.40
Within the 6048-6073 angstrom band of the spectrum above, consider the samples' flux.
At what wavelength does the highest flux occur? 6049.23 angstrom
